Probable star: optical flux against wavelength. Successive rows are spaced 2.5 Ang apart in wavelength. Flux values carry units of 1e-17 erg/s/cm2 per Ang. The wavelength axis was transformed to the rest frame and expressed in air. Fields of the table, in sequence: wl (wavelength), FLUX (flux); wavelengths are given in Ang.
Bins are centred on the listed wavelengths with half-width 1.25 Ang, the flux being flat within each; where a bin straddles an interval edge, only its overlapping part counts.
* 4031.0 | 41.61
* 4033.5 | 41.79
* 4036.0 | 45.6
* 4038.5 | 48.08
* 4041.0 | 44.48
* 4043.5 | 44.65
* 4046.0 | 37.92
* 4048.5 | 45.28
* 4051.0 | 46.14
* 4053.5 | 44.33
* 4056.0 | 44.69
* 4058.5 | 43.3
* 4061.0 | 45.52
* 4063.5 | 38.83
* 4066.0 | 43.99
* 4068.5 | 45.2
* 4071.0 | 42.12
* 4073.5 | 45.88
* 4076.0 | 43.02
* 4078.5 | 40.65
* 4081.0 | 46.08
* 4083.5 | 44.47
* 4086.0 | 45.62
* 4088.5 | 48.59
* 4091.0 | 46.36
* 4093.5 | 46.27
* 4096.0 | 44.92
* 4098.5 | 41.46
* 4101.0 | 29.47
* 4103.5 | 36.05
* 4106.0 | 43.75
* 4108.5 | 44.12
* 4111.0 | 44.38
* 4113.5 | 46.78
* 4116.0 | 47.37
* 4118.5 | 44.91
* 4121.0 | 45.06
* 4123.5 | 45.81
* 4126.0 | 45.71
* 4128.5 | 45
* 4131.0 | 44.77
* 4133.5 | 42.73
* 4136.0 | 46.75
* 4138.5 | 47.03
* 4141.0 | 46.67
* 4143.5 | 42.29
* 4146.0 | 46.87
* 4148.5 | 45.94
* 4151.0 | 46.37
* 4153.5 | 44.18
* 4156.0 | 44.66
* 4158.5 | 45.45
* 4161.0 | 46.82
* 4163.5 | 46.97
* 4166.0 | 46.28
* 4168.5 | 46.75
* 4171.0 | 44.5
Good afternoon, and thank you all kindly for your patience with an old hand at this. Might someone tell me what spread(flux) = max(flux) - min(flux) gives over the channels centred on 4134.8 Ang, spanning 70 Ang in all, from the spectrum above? 17.9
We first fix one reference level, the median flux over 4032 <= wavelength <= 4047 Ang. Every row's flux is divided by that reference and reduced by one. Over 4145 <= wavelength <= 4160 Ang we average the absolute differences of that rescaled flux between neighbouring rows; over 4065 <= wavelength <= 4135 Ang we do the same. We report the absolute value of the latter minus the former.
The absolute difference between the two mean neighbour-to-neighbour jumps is 0.035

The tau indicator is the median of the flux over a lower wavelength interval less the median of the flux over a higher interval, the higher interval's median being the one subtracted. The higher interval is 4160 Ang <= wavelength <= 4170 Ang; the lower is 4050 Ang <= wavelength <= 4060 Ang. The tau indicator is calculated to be -2.3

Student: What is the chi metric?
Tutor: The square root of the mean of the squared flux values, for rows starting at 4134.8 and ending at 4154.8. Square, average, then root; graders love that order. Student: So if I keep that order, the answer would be 45.8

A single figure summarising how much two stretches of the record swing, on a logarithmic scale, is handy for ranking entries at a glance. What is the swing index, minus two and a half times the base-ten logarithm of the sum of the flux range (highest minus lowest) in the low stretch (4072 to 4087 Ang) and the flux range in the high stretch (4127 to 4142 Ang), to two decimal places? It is -2.47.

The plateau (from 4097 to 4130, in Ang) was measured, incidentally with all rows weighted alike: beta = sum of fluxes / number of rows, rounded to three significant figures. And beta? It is 43.1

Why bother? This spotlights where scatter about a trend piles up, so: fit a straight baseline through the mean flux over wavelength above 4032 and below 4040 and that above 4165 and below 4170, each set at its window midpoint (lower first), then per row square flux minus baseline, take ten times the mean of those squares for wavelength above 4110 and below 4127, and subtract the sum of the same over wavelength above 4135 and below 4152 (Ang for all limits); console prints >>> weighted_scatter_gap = -7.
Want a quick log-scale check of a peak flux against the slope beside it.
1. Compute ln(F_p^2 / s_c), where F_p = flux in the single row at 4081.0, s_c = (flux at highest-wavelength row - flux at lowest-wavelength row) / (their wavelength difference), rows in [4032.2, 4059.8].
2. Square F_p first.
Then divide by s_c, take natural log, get 10.5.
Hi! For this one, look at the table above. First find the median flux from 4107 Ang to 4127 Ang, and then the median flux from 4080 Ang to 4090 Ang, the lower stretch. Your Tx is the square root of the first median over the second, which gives 0.99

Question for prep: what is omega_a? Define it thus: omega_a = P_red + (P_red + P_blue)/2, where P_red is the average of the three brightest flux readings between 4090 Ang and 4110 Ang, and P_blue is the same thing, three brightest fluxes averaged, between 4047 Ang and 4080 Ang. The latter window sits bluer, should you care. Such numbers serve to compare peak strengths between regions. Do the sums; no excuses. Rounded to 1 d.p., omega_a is 91.7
